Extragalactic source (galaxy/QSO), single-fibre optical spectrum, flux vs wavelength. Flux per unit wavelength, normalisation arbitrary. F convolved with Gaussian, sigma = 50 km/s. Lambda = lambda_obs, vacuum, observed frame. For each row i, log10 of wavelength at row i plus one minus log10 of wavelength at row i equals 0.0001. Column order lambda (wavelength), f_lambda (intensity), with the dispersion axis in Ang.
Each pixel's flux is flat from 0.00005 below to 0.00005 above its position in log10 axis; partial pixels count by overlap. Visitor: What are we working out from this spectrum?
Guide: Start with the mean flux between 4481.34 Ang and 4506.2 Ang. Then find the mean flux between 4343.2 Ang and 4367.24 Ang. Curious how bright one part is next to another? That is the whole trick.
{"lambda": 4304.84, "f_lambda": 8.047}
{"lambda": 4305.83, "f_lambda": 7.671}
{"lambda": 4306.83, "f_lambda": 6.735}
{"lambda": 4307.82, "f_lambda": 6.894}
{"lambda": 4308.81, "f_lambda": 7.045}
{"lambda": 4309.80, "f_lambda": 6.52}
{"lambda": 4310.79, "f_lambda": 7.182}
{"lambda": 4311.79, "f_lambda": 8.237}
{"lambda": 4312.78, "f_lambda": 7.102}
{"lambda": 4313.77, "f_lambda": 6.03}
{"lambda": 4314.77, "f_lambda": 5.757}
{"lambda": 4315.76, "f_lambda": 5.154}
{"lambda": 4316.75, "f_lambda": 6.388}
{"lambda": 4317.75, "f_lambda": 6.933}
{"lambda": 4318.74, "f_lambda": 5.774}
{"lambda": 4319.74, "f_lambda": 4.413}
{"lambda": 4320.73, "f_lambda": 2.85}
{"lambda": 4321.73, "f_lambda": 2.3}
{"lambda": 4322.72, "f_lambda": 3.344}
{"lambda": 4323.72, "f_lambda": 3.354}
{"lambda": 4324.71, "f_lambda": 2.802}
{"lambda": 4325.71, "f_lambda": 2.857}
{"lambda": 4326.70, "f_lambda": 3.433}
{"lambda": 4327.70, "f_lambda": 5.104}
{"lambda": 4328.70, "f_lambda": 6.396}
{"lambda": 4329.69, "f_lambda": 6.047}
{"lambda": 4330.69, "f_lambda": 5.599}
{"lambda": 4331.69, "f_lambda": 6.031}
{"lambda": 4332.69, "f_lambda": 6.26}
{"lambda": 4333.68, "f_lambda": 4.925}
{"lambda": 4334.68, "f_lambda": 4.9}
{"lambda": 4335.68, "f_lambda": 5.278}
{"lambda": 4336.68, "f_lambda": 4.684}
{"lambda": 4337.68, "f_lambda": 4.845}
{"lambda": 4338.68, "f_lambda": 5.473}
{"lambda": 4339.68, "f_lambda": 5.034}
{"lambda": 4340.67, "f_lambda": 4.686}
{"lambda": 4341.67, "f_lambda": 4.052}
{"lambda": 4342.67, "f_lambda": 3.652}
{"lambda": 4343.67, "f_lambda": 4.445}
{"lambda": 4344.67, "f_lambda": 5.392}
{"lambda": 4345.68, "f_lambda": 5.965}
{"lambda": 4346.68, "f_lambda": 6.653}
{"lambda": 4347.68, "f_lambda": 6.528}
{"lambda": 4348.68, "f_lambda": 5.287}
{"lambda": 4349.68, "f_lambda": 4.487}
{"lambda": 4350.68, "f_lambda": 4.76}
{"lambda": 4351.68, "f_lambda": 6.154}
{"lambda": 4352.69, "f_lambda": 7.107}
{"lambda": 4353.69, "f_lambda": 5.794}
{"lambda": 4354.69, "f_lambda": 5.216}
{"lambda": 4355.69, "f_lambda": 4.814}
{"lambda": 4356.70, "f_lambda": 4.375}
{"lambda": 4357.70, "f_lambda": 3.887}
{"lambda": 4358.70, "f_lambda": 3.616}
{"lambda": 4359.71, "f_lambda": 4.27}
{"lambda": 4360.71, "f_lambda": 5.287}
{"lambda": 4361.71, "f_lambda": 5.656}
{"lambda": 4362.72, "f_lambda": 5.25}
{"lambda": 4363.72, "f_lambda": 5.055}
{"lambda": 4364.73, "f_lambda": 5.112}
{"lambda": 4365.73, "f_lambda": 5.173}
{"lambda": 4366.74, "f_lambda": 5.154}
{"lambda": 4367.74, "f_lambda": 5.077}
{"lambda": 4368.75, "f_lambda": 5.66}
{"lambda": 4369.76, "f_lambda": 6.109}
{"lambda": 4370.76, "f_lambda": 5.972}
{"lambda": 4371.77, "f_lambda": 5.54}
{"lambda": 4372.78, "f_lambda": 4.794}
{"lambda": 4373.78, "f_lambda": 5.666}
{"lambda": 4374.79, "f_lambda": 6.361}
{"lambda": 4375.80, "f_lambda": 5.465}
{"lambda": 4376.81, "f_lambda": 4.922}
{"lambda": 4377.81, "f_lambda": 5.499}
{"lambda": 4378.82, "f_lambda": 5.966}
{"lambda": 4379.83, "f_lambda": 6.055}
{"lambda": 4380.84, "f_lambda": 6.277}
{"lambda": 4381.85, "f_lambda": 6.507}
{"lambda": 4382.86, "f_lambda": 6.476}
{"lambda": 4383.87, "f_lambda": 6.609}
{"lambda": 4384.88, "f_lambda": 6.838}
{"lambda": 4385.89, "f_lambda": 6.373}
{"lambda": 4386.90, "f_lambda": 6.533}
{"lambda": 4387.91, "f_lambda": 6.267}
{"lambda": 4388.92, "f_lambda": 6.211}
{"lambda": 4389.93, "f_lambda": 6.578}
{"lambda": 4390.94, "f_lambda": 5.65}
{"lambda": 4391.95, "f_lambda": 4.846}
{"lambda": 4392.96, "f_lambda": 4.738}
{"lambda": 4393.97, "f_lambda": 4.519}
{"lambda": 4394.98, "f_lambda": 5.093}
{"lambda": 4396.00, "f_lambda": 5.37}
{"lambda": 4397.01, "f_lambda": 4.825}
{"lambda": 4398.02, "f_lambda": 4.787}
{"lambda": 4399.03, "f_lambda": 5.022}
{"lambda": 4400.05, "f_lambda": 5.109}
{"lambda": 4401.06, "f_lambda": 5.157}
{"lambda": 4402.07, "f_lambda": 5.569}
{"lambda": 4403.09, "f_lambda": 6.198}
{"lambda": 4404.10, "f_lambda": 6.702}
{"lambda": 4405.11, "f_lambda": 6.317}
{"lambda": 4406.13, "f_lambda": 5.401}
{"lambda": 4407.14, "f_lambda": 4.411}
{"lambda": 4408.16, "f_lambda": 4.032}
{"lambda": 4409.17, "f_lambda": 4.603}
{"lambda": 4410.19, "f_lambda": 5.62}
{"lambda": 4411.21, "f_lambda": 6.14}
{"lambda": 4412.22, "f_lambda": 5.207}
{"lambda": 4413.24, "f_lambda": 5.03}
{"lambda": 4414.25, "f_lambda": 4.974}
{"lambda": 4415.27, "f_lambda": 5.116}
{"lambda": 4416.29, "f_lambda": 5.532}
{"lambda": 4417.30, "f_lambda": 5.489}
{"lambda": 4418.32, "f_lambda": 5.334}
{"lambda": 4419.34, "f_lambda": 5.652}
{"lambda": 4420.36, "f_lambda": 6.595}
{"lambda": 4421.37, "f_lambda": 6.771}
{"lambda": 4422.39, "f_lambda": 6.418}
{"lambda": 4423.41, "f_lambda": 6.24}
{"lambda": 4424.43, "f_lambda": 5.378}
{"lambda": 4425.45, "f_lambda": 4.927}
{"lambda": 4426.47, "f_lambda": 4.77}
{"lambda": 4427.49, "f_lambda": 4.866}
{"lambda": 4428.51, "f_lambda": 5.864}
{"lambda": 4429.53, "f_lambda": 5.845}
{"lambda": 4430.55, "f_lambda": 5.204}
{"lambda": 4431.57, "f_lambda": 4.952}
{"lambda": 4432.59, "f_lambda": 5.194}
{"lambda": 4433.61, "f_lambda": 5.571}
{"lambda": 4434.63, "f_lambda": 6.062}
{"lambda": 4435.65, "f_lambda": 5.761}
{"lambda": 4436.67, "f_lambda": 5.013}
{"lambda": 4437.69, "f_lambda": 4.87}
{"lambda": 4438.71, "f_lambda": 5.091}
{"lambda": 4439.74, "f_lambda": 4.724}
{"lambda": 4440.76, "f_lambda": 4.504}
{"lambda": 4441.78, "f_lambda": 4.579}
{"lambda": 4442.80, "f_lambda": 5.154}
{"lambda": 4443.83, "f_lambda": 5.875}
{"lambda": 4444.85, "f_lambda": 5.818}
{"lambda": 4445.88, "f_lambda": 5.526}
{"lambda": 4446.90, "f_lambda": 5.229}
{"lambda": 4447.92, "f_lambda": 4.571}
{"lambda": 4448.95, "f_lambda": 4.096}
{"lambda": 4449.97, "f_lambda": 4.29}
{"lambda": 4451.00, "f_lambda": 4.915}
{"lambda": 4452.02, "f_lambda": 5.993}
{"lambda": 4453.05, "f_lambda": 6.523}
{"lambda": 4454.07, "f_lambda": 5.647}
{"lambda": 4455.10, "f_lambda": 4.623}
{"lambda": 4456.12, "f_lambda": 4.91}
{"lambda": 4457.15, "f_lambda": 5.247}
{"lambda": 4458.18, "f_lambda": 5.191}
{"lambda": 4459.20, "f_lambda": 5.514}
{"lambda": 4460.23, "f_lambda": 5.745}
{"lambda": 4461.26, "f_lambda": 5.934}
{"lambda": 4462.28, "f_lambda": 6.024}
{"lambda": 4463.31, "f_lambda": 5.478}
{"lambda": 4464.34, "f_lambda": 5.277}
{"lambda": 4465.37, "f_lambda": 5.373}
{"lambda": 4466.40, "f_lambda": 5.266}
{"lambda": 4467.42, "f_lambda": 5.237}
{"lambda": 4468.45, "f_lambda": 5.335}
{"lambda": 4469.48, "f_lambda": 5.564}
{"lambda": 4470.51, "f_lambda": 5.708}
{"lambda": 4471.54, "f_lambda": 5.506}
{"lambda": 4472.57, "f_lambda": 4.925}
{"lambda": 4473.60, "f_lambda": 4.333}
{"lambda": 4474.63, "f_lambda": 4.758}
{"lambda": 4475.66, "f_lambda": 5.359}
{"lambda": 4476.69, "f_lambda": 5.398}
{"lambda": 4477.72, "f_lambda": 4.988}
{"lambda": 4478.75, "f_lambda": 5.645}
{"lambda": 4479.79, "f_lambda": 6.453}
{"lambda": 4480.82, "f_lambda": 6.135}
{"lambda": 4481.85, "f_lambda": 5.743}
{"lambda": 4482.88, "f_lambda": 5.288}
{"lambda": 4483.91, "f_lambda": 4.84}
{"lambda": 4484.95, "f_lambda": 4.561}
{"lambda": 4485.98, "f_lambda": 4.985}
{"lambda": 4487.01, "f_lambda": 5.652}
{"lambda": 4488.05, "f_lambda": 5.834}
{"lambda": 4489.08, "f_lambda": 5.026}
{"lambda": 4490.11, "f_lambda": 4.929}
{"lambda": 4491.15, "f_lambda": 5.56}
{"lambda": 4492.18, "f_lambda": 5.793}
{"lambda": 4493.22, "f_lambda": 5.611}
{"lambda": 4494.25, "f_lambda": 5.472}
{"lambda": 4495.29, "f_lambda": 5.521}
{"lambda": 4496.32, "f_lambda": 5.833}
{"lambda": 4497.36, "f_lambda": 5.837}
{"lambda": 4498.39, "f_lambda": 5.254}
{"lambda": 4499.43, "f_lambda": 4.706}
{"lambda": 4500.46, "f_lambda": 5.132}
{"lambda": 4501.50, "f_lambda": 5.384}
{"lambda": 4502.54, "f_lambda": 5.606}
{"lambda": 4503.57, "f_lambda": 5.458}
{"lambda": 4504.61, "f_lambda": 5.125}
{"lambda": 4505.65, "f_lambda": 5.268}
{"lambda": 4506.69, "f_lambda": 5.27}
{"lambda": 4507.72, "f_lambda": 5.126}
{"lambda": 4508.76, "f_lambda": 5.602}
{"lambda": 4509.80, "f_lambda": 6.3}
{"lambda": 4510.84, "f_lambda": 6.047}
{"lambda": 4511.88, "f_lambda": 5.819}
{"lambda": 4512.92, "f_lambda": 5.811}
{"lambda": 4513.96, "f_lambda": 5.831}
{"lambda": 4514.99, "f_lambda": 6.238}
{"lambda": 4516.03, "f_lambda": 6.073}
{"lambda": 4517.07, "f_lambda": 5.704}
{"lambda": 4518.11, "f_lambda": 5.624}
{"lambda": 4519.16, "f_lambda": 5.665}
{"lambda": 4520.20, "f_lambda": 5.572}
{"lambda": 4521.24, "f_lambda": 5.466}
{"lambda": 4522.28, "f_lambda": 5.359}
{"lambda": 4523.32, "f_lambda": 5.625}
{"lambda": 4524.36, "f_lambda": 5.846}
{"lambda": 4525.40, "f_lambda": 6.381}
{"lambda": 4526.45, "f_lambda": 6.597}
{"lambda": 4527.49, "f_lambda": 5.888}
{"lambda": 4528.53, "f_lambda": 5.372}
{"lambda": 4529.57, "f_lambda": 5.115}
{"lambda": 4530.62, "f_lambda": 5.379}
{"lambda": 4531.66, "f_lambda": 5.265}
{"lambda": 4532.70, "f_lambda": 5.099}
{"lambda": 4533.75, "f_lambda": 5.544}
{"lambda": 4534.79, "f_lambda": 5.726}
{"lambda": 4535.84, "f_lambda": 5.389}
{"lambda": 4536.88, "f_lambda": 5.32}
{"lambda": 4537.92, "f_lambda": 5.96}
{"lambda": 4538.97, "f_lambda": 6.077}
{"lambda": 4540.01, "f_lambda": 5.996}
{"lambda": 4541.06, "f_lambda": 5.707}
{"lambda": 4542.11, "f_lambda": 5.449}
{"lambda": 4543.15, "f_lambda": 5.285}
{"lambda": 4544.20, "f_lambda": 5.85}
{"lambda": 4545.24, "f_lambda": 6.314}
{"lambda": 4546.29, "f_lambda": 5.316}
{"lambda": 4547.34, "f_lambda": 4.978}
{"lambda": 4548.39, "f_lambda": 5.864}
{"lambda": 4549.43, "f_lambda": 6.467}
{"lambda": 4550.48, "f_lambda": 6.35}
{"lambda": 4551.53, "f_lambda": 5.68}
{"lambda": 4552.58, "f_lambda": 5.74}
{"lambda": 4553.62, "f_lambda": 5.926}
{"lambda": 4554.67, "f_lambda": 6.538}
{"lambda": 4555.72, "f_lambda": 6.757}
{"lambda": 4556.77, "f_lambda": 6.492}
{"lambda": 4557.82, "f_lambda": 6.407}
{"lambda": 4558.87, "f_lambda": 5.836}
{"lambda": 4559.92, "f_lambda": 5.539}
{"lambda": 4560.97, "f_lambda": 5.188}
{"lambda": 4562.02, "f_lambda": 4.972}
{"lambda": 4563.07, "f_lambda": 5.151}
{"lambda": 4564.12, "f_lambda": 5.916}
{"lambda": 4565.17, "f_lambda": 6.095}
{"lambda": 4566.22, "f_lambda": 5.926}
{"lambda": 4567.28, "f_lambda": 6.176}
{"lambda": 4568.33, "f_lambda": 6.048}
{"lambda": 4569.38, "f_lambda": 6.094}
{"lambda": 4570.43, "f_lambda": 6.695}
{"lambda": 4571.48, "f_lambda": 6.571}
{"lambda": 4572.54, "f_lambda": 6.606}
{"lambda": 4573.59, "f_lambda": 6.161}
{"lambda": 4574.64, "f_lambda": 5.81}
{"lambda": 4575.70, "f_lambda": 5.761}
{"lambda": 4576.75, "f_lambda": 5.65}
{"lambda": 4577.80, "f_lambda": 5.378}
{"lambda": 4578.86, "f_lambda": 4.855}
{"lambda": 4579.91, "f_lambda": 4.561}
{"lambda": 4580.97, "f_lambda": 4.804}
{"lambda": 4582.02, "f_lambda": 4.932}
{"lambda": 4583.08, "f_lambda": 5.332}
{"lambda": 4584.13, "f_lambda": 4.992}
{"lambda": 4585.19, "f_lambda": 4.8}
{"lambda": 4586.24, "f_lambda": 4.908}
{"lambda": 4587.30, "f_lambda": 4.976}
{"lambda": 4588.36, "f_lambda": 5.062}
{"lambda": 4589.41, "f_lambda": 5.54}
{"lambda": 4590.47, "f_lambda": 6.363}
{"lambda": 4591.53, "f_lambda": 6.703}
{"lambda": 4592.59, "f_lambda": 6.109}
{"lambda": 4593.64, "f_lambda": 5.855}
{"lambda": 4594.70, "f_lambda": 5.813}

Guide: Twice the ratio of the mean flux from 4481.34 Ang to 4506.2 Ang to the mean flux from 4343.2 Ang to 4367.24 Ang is 2.05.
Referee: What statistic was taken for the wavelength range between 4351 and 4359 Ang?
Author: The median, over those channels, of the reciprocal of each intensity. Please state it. 0.20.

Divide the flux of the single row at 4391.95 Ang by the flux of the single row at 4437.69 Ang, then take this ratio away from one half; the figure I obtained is -0.50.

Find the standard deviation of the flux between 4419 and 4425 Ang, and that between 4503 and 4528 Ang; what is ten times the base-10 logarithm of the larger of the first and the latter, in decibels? -3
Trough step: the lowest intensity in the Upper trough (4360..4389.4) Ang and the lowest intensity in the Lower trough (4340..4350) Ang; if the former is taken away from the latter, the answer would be -1.1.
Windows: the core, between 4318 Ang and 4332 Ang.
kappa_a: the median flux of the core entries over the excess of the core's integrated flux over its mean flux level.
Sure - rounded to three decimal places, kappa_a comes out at 0.070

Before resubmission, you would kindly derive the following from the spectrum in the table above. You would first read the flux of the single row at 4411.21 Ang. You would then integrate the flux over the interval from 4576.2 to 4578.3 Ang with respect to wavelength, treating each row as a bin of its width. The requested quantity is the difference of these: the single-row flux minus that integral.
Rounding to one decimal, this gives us -5.5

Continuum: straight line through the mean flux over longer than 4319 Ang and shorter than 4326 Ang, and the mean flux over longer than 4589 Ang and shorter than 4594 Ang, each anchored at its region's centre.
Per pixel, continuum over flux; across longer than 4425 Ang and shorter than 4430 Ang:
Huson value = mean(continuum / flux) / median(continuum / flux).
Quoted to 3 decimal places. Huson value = 0.950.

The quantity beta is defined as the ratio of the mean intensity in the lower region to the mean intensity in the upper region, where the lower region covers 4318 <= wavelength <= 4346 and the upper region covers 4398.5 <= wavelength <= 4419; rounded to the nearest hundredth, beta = 0.87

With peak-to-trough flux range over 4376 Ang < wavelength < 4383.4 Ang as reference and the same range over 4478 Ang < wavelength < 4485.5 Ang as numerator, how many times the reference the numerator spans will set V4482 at 1.2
